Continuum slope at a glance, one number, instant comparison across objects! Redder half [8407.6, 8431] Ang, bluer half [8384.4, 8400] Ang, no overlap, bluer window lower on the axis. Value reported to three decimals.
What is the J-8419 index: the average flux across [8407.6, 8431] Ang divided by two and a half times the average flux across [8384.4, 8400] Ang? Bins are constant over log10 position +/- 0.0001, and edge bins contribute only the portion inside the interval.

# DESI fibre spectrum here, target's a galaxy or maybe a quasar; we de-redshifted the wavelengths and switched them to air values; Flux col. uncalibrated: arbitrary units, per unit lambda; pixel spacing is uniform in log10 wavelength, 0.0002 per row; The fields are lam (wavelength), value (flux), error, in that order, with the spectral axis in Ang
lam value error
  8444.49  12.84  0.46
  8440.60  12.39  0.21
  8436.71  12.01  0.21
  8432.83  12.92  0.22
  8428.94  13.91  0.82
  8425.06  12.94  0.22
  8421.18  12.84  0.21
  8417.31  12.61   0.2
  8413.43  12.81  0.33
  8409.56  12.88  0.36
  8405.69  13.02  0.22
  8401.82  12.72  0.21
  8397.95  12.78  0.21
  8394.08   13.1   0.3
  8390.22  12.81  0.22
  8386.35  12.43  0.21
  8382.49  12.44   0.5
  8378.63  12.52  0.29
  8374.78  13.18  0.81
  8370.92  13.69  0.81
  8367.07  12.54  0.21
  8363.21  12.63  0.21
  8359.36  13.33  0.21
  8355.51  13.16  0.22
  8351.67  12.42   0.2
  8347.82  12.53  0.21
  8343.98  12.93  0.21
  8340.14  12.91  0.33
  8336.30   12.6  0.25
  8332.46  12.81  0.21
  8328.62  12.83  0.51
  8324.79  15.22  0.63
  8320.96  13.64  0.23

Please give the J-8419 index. 0.407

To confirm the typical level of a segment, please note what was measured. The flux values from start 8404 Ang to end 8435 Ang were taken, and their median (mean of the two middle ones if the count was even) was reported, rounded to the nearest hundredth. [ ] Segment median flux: 12.90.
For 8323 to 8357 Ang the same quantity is 12.83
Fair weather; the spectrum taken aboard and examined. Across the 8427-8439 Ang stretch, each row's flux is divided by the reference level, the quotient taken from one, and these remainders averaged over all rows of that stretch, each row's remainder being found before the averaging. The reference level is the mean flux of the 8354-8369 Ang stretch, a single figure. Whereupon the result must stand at -0.002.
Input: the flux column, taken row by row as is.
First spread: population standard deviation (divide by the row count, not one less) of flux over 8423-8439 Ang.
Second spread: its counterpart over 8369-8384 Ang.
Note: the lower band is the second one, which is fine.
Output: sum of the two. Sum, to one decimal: 1.2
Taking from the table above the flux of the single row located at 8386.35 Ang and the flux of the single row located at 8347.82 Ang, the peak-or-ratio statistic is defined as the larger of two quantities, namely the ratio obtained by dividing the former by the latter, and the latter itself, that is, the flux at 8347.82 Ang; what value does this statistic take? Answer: 12.53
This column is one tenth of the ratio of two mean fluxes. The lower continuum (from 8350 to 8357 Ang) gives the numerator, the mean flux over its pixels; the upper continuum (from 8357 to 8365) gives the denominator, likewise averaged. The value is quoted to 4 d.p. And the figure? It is 0.0985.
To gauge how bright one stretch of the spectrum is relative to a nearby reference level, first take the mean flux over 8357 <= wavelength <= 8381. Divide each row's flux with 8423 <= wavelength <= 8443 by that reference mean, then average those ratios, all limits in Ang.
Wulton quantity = 0.99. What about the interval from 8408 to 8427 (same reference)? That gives 0.99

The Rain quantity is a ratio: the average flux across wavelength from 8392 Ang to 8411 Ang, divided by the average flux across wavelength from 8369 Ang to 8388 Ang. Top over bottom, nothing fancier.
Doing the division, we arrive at 1.00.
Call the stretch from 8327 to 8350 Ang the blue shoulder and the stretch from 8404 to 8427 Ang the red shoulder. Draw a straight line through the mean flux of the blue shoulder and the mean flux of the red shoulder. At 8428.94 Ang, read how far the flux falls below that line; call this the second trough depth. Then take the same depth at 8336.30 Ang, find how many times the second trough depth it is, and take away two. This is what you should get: -2.2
